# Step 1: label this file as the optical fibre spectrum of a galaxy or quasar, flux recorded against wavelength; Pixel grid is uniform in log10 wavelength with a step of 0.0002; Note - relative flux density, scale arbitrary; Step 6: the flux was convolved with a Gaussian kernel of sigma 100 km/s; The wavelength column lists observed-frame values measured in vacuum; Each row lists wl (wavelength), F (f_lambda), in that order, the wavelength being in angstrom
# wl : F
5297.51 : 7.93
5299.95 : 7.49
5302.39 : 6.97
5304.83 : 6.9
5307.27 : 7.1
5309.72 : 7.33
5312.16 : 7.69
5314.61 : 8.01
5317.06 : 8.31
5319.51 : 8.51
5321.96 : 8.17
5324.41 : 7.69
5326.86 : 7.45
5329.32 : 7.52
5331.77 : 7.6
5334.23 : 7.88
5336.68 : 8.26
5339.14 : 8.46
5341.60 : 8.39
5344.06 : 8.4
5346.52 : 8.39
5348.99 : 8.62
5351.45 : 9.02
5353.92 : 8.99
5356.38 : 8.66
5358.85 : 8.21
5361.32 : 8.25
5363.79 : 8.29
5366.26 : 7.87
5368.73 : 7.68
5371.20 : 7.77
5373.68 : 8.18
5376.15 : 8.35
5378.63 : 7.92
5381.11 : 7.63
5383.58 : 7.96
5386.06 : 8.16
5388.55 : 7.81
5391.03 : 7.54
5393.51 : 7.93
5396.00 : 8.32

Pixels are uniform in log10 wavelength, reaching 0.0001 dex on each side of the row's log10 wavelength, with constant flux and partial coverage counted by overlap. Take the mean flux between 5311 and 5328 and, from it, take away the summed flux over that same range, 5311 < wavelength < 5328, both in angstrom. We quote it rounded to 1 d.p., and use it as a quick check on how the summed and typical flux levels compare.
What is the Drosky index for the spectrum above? -47.9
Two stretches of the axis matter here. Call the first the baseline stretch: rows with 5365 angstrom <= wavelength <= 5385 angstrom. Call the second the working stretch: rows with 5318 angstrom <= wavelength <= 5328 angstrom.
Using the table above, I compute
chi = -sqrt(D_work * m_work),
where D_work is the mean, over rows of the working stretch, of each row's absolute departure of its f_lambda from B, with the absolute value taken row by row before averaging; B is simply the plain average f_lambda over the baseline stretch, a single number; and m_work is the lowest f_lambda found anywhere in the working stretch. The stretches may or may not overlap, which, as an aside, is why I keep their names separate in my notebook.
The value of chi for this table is -1.7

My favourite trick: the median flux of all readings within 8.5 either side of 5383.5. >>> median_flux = 7.92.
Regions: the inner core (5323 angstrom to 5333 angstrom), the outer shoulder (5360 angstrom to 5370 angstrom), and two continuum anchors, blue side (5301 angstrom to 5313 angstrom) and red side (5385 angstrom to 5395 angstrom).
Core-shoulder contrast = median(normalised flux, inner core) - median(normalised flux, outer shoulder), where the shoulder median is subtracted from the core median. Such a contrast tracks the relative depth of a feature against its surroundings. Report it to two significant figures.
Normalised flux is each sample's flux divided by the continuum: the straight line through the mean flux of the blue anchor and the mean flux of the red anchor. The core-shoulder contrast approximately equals -0.030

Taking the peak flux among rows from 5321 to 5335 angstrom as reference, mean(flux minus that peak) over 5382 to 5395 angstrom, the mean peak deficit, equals -0.29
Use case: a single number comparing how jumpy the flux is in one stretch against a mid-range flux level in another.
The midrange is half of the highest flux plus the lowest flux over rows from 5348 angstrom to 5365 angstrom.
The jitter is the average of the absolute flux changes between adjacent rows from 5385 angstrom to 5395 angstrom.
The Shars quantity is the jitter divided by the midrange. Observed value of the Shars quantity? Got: 0.0391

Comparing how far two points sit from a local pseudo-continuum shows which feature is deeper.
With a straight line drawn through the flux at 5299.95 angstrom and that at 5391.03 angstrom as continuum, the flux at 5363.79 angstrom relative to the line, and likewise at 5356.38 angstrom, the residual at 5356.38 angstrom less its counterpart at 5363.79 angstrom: 0.4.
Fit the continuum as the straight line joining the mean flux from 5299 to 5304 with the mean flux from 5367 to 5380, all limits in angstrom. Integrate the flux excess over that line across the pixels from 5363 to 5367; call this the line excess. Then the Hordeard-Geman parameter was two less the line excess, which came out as 1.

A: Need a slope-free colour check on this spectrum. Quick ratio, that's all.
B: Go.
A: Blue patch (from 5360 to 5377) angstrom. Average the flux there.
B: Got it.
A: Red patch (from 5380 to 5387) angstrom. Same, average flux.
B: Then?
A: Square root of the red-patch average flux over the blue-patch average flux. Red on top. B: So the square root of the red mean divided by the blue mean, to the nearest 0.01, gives 0.99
